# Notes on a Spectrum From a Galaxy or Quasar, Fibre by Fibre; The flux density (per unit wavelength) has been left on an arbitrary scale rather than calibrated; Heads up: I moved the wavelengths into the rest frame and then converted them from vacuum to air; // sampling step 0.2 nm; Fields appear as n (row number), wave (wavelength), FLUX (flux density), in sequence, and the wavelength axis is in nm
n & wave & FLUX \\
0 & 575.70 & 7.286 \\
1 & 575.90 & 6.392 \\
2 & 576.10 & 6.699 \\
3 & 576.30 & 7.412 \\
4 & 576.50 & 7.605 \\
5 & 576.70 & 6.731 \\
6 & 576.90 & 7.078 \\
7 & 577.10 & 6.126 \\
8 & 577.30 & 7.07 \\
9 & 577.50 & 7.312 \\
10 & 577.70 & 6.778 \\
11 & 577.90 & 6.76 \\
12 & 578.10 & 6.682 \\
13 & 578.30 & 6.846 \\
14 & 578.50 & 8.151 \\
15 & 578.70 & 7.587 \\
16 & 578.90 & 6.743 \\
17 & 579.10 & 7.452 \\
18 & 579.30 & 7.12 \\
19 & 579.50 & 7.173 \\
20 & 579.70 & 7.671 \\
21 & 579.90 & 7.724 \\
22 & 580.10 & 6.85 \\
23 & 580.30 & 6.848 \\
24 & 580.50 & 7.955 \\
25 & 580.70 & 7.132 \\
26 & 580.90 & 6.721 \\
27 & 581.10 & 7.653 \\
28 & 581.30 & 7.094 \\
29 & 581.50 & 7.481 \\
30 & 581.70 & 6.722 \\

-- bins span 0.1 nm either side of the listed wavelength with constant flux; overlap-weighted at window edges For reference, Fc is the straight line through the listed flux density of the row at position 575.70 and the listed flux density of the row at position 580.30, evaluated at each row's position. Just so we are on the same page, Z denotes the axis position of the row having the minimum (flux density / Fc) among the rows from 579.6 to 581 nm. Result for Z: 580.90 nm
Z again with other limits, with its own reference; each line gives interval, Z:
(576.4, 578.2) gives 577.10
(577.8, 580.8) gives 578.10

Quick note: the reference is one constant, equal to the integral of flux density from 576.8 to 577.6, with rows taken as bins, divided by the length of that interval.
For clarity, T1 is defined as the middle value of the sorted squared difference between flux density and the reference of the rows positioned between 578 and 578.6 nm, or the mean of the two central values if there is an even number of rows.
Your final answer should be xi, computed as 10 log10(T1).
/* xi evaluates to -13.4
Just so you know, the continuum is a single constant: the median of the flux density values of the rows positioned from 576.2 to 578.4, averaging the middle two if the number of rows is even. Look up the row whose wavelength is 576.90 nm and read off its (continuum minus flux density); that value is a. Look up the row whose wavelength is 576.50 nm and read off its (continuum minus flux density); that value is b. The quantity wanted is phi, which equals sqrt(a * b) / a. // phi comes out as -1.8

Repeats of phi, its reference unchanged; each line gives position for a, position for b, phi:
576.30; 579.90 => -1.2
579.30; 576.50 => -1.7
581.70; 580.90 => 1.0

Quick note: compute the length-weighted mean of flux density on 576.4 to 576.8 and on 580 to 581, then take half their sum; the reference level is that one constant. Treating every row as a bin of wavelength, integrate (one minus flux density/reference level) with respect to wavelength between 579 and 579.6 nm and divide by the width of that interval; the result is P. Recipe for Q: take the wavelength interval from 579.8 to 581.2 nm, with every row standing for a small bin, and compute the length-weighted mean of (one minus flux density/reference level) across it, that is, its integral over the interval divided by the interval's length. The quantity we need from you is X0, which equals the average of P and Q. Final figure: -0.017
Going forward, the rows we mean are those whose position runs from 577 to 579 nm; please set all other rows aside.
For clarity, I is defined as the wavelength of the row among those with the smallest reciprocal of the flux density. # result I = 578.50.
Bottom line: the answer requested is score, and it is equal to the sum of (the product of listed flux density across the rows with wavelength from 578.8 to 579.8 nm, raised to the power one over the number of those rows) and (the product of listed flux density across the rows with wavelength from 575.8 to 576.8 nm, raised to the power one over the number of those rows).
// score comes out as 14.2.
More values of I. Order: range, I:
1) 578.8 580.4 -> 579.90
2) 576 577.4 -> 576.50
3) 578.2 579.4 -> 578.50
